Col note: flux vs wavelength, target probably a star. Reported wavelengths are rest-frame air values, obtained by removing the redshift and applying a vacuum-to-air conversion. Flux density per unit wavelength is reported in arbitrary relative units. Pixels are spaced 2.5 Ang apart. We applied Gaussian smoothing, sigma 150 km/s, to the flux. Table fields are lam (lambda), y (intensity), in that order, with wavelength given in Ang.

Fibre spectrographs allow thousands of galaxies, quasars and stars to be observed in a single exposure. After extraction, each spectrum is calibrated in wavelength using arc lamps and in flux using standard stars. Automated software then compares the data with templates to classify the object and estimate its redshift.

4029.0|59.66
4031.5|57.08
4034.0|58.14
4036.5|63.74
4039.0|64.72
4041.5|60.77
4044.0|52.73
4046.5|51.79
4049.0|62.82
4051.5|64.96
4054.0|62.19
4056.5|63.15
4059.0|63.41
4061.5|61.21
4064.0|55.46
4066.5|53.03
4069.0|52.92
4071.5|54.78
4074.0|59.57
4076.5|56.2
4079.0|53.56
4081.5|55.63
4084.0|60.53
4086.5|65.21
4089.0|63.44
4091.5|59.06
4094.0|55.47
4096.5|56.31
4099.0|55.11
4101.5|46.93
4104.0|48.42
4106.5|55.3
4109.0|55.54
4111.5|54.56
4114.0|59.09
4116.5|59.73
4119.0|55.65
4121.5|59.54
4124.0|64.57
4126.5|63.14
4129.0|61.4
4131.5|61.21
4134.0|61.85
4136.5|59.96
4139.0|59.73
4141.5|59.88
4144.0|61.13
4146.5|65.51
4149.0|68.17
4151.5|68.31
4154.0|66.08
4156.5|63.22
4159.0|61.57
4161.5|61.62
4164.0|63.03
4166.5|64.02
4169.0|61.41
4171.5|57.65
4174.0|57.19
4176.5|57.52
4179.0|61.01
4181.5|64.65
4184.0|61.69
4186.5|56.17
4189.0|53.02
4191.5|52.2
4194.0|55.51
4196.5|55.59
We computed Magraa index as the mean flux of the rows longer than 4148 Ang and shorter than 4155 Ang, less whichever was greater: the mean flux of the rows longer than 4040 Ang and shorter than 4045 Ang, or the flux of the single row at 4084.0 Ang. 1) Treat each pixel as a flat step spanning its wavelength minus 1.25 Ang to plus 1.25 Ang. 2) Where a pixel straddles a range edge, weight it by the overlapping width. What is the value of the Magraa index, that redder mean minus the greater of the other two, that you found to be 7.0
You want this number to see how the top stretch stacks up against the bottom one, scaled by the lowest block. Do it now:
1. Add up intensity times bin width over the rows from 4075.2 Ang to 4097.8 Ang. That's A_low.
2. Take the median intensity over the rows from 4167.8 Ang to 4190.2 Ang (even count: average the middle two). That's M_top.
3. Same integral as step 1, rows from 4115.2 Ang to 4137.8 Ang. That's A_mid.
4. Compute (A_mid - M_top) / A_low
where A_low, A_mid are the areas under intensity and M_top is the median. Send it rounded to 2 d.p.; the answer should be 1.00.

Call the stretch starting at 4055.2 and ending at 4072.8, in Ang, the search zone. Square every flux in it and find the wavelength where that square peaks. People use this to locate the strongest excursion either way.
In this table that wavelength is 4059.0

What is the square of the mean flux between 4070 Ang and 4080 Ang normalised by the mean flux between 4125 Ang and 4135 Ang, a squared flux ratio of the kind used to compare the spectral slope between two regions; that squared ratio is 0.82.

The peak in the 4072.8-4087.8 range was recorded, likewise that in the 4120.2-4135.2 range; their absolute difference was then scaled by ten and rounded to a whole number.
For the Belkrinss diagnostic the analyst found 6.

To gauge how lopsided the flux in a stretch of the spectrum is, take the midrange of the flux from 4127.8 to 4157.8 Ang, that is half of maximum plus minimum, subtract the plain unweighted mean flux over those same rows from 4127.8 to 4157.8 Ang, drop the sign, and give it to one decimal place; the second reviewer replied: 1.0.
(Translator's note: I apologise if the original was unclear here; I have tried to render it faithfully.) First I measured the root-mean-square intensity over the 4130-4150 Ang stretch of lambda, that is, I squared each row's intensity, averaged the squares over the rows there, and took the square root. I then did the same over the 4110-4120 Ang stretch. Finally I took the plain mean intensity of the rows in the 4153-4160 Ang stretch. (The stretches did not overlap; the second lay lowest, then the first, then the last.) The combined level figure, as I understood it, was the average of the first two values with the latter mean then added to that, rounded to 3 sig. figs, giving 123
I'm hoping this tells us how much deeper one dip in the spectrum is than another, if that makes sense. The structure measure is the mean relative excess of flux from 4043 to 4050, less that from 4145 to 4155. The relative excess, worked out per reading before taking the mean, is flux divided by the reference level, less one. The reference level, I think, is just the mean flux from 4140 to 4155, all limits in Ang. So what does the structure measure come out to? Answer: -0.17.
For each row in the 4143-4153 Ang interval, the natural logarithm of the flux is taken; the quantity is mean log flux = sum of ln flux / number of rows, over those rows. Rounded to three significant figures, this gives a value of 4.19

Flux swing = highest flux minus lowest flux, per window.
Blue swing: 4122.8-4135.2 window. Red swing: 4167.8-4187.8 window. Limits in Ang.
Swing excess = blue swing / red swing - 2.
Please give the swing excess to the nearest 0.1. -1.6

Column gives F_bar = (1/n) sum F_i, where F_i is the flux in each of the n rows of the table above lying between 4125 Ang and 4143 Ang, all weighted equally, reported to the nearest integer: 61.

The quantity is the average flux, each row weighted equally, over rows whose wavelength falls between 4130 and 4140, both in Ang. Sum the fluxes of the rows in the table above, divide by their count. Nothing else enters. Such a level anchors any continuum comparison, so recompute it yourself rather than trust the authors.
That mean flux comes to 61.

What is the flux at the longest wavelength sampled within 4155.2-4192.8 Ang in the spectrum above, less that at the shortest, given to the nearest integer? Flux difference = -11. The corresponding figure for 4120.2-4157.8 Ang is 4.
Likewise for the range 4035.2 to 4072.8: -9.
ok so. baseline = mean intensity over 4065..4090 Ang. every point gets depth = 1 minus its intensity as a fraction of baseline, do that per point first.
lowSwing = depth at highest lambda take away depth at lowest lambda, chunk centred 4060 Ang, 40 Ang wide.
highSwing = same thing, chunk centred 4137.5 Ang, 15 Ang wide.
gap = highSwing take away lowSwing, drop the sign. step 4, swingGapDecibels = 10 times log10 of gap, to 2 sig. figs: -9.1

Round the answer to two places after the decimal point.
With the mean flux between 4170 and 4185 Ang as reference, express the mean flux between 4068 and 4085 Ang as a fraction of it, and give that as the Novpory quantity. 0.94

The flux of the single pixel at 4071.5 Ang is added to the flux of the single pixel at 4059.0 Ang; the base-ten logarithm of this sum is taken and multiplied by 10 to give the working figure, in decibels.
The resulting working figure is 20.7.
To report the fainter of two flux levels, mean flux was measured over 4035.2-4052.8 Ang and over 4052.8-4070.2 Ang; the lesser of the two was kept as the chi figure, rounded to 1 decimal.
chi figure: 58.8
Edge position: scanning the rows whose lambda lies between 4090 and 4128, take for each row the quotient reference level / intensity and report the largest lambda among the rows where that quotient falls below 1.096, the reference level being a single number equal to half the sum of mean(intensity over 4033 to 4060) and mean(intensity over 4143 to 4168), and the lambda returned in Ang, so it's 4126.5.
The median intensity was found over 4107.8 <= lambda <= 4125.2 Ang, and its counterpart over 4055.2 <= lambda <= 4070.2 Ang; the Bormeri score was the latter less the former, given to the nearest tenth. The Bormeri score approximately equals -0.8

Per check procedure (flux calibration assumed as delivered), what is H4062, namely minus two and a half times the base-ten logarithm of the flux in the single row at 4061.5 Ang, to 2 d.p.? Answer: -4.47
